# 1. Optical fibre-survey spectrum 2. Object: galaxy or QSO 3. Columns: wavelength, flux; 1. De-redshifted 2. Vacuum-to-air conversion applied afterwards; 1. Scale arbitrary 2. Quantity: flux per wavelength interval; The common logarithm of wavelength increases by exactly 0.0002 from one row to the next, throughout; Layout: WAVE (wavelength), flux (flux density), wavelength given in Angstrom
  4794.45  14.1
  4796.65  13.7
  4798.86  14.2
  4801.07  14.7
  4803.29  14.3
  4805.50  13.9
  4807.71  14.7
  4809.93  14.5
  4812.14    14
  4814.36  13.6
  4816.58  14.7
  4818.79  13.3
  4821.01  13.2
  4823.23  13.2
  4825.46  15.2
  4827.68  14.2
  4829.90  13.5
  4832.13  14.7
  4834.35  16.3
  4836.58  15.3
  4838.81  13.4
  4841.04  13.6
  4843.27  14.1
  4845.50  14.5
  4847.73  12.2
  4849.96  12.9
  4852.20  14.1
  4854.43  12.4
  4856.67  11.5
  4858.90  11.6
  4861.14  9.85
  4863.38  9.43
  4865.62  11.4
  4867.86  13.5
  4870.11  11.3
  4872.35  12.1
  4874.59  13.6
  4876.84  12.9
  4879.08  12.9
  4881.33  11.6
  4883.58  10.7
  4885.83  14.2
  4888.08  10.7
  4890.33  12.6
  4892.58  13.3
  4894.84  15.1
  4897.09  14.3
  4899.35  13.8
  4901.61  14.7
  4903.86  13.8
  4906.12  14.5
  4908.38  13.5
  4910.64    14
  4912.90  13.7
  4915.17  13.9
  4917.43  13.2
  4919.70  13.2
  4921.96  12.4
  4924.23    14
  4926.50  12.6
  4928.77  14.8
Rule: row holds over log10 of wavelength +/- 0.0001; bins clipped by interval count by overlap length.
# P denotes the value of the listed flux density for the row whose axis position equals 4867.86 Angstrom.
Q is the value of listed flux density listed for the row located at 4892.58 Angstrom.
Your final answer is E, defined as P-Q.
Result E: 0.2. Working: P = 13.5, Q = 13.3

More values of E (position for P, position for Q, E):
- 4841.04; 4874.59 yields 0.0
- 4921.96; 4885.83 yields -1.8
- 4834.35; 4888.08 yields 5.6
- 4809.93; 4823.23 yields 1.3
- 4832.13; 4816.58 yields 0.0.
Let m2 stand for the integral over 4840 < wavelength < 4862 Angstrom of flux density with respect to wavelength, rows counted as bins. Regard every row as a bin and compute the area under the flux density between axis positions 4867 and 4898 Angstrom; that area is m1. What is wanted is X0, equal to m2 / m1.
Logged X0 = 0.7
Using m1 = 395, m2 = 280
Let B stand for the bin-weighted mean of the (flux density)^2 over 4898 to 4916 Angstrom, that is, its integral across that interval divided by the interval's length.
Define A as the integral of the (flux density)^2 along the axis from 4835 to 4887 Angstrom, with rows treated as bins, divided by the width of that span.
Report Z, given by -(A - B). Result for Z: 35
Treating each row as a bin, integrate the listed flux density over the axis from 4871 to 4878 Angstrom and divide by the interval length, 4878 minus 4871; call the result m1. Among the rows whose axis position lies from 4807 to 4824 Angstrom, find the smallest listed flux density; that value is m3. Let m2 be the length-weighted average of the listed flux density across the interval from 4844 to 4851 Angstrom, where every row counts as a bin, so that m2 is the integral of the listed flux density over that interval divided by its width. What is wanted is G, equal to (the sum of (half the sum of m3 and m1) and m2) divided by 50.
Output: 0.53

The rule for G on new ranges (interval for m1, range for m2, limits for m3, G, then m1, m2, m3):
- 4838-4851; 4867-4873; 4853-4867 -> 0.47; 13.5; 12.3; 9.43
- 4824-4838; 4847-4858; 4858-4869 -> 0.49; 14.8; 12.6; 9.43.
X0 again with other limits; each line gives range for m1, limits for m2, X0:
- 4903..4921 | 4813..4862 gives 2.7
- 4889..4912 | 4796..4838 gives 1.9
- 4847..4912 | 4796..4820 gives 0.4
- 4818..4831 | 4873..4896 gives 1.6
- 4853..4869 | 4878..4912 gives 2.5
